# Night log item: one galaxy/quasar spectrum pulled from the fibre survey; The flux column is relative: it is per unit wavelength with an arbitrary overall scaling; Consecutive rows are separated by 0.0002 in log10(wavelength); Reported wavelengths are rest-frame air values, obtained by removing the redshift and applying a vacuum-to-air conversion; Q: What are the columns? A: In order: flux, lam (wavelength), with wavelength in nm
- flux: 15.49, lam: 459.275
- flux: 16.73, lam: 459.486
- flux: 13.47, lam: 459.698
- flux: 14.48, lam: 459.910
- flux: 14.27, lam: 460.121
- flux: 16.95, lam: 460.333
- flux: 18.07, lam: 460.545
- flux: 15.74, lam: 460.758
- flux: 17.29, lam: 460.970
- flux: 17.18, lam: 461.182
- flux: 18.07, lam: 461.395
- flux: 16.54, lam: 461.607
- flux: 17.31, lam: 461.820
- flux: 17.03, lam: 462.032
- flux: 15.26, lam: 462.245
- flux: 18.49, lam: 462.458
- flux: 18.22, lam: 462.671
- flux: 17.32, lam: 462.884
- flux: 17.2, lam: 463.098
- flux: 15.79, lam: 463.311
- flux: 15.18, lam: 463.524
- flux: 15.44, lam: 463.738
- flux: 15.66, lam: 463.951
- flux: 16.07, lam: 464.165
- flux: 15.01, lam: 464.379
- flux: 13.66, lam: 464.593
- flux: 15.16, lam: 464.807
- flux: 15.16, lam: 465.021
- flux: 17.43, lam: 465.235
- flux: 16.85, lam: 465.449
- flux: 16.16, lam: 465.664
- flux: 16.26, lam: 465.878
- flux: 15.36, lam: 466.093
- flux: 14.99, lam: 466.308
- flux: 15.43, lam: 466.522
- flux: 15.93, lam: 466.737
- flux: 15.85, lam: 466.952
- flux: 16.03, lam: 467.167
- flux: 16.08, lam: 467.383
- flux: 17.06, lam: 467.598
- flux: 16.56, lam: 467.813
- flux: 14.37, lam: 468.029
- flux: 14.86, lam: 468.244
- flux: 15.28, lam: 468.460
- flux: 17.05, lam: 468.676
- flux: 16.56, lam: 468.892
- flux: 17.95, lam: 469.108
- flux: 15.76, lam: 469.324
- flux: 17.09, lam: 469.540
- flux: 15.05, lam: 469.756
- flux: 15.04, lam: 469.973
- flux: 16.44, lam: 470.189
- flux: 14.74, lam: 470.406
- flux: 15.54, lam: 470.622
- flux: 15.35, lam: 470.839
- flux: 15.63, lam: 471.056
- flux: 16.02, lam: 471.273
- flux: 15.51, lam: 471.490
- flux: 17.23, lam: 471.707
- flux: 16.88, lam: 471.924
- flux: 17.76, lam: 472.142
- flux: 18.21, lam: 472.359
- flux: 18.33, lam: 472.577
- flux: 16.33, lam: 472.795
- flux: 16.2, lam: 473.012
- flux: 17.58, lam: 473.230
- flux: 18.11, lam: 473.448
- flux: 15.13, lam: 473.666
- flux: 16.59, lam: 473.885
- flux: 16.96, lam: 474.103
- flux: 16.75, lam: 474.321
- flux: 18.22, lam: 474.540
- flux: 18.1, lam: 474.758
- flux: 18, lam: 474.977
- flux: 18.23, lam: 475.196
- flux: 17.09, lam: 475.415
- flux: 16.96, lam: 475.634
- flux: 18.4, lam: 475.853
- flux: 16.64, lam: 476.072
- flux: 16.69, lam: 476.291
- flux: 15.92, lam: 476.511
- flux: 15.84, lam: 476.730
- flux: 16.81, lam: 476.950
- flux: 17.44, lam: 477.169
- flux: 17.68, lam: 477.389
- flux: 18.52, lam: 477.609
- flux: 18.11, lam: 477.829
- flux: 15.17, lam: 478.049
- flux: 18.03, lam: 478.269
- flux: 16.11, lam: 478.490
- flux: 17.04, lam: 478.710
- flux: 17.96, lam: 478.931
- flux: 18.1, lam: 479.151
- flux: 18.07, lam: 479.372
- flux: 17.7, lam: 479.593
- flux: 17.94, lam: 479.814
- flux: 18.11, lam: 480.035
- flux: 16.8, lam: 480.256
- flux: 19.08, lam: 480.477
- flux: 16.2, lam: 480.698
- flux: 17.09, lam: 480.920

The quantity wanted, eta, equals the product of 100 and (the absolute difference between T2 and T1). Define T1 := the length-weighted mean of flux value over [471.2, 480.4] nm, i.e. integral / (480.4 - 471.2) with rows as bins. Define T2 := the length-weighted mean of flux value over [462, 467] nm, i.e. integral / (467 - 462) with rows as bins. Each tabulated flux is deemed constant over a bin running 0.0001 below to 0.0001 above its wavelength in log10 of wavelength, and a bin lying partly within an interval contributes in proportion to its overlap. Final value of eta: 121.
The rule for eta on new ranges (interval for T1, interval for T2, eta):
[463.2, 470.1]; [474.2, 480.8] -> 157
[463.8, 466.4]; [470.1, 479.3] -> 132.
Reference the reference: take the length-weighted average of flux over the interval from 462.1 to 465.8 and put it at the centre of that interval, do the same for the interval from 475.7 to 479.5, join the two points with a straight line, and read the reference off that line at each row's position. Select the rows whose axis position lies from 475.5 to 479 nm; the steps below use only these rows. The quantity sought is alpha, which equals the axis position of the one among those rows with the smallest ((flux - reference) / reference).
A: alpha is 478.049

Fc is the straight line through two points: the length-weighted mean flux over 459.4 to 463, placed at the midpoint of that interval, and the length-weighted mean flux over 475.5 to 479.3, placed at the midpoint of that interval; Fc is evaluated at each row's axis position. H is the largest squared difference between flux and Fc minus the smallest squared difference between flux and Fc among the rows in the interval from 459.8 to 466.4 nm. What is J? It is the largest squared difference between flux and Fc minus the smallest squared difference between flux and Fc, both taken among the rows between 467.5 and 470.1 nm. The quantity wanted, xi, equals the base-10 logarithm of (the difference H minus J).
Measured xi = 0.5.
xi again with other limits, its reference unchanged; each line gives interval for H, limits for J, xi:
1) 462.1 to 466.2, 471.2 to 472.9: 0.9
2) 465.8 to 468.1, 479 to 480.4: 0.7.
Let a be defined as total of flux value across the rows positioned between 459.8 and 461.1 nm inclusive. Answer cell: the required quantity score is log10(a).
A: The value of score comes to 1.99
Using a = 97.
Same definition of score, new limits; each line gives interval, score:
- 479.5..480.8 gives 2.02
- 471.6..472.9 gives 2.02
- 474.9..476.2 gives 2.02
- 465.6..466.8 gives 1.97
